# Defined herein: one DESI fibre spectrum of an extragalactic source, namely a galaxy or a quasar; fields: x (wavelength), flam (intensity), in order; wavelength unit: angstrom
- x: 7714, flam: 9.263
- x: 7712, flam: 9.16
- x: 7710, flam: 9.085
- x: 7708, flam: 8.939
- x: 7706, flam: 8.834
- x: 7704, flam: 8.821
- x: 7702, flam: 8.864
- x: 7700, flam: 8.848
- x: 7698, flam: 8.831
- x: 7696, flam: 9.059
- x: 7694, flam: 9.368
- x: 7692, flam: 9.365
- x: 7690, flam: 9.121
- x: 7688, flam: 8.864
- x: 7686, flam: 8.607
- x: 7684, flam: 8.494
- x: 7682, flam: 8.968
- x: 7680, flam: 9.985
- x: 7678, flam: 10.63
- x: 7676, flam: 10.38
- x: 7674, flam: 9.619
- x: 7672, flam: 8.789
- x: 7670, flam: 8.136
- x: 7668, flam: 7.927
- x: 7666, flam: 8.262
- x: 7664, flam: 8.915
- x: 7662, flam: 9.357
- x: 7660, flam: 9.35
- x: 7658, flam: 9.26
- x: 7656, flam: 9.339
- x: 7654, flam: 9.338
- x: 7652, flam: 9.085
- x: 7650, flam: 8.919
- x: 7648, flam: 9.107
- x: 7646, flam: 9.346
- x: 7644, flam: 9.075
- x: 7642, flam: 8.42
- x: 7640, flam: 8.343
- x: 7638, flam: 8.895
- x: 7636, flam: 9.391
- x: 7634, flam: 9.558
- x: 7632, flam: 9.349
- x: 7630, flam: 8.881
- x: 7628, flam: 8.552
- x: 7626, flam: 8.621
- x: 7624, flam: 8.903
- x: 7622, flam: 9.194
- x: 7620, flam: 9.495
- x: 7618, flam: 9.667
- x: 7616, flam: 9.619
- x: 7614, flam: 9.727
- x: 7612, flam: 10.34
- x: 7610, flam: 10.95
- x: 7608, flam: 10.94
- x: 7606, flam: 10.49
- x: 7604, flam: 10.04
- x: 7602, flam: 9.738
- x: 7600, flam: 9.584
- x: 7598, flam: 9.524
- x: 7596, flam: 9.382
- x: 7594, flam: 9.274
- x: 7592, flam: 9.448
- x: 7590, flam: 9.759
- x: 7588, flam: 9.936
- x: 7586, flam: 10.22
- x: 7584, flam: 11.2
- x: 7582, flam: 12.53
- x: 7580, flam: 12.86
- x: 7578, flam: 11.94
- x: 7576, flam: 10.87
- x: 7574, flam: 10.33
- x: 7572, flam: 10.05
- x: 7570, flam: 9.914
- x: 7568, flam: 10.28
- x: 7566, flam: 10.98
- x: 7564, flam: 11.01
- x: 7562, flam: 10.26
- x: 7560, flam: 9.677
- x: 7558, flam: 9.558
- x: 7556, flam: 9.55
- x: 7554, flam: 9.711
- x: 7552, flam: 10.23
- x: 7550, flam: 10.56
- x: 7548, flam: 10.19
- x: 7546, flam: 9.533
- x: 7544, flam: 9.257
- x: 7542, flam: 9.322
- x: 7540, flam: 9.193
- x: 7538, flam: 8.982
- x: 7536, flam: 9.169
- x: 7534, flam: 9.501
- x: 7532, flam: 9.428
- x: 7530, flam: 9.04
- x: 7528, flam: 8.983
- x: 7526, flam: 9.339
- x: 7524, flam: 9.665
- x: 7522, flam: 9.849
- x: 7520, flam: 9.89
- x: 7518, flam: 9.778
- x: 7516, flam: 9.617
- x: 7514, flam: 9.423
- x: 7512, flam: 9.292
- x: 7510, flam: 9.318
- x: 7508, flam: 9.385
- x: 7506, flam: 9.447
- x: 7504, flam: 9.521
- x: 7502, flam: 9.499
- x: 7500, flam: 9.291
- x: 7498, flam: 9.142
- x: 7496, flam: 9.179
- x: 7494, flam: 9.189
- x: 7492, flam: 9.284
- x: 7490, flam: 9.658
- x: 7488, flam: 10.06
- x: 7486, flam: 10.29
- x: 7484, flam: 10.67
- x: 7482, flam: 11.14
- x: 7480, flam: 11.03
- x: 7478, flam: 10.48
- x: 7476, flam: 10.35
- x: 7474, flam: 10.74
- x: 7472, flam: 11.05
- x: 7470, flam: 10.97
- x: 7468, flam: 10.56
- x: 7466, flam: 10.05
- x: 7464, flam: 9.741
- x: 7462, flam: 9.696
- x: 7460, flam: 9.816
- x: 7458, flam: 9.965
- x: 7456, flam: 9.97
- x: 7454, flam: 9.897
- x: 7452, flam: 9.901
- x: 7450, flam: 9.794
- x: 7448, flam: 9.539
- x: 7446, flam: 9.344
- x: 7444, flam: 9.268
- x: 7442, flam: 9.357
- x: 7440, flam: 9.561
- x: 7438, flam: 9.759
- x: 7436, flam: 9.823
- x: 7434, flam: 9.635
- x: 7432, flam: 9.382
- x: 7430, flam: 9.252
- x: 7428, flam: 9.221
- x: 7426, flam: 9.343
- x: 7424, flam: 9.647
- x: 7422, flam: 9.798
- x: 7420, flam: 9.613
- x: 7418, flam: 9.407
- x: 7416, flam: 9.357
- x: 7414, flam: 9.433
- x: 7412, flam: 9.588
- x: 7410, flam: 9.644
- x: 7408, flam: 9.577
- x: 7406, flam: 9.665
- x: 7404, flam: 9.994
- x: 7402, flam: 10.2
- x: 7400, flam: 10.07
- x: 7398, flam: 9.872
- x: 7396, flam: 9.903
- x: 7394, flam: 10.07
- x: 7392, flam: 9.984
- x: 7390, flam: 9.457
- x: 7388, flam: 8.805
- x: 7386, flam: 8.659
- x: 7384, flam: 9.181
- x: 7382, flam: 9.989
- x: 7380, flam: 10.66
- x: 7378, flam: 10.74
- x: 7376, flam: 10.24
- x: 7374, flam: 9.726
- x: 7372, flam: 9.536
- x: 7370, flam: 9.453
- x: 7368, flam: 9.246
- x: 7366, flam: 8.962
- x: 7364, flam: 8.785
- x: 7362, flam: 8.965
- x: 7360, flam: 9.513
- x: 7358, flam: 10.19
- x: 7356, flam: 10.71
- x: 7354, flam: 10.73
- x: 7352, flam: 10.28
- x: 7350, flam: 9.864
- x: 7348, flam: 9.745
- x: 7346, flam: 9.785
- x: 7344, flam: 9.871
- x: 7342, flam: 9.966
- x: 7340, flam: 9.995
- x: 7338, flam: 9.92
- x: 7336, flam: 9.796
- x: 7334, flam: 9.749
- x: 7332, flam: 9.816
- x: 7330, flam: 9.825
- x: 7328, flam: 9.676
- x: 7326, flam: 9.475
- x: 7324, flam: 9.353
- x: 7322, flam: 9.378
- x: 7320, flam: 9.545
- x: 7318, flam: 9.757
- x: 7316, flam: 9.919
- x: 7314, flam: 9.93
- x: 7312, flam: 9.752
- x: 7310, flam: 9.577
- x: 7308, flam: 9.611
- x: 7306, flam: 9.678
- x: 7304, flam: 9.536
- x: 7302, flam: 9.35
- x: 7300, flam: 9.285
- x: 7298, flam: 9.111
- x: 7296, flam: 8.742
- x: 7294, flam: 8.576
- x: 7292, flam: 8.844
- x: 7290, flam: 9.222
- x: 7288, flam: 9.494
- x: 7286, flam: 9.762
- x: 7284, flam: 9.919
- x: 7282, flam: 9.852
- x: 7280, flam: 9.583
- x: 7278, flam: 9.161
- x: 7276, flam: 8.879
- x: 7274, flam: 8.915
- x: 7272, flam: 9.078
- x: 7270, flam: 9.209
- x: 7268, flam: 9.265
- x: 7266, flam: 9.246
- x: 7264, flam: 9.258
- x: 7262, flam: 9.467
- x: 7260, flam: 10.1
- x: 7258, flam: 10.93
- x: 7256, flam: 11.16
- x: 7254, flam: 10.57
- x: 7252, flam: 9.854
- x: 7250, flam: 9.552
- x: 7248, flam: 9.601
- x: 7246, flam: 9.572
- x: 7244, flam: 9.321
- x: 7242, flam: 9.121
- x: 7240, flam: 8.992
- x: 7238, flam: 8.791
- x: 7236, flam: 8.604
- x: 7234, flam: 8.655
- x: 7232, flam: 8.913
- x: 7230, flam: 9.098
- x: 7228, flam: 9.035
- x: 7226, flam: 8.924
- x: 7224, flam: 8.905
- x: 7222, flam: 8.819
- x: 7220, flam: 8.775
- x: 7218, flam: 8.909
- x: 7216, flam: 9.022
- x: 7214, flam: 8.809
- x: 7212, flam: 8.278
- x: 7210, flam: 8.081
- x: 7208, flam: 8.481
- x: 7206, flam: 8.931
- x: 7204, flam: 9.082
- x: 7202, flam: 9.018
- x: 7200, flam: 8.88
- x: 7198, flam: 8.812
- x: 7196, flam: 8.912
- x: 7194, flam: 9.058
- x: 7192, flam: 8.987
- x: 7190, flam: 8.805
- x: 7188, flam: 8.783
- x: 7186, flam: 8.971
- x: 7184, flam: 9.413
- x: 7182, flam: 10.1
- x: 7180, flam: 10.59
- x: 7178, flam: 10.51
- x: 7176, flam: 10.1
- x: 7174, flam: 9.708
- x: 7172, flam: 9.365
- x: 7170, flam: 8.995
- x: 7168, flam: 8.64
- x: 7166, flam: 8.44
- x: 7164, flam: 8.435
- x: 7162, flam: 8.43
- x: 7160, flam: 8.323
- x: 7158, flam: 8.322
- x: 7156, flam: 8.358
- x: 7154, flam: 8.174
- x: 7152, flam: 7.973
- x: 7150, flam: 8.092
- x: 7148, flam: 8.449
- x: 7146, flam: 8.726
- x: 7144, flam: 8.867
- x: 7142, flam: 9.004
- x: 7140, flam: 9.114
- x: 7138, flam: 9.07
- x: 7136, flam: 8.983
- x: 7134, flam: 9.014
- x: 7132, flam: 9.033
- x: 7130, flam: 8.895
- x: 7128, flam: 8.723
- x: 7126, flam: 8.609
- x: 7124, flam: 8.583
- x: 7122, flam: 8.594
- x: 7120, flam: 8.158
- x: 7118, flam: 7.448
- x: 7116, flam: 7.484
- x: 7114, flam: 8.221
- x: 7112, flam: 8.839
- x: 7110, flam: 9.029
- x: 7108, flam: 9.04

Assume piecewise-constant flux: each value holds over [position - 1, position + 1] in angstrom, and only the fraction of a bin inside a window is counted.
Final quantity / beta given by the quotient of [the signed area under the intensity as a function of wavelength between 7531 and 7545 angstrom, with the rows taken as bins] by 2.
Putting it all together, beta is 64.9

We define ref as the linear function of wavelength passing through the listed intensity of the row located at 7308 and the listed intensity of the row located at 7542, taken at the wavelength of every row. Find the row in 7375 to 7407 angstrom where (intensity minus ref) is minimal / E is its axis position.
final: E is 7386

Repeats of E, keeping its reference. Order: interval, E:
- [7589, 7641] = 7640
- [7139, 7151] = 7150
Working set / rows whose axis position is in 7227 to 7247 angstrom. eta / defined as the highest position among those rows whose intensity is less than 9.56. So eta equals 7244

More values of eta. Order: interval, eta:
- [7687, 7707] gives 7706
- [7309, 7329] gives 7326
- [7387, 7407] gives 7390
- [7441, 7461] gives 7448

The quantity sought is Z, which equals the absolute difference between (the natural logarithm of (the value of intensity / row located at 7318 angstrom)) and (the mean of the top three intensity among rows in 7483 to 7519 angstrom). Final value 8.1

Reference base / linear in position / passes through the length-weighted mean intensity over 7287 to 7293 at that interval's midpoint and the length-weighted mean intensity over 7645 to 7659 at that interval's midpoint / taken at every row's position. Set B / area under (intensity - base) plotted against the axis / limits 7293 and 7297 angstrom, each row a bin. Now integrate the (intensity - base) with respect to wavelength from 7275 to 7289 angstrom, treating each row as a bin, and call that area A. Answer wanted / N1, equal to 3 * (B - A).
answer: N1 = -20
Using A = 5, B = -2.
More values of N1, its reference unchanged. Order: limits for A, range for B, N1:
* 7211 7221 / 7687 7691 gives 10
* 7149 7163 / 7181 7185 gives 46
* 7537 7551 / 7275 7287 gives -4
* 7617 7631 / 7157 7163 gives -8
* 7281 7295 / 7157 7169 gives -35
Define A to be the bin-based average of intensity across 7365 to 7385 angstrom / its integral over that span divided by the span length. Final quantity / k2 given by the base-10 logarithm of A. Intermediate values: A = 9.8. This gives 0.99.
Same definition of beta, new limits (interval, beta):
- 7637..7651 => 62.1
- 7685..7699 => 63.2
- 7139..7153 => 60.2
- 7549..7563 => 69.5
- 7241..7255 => 67.6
